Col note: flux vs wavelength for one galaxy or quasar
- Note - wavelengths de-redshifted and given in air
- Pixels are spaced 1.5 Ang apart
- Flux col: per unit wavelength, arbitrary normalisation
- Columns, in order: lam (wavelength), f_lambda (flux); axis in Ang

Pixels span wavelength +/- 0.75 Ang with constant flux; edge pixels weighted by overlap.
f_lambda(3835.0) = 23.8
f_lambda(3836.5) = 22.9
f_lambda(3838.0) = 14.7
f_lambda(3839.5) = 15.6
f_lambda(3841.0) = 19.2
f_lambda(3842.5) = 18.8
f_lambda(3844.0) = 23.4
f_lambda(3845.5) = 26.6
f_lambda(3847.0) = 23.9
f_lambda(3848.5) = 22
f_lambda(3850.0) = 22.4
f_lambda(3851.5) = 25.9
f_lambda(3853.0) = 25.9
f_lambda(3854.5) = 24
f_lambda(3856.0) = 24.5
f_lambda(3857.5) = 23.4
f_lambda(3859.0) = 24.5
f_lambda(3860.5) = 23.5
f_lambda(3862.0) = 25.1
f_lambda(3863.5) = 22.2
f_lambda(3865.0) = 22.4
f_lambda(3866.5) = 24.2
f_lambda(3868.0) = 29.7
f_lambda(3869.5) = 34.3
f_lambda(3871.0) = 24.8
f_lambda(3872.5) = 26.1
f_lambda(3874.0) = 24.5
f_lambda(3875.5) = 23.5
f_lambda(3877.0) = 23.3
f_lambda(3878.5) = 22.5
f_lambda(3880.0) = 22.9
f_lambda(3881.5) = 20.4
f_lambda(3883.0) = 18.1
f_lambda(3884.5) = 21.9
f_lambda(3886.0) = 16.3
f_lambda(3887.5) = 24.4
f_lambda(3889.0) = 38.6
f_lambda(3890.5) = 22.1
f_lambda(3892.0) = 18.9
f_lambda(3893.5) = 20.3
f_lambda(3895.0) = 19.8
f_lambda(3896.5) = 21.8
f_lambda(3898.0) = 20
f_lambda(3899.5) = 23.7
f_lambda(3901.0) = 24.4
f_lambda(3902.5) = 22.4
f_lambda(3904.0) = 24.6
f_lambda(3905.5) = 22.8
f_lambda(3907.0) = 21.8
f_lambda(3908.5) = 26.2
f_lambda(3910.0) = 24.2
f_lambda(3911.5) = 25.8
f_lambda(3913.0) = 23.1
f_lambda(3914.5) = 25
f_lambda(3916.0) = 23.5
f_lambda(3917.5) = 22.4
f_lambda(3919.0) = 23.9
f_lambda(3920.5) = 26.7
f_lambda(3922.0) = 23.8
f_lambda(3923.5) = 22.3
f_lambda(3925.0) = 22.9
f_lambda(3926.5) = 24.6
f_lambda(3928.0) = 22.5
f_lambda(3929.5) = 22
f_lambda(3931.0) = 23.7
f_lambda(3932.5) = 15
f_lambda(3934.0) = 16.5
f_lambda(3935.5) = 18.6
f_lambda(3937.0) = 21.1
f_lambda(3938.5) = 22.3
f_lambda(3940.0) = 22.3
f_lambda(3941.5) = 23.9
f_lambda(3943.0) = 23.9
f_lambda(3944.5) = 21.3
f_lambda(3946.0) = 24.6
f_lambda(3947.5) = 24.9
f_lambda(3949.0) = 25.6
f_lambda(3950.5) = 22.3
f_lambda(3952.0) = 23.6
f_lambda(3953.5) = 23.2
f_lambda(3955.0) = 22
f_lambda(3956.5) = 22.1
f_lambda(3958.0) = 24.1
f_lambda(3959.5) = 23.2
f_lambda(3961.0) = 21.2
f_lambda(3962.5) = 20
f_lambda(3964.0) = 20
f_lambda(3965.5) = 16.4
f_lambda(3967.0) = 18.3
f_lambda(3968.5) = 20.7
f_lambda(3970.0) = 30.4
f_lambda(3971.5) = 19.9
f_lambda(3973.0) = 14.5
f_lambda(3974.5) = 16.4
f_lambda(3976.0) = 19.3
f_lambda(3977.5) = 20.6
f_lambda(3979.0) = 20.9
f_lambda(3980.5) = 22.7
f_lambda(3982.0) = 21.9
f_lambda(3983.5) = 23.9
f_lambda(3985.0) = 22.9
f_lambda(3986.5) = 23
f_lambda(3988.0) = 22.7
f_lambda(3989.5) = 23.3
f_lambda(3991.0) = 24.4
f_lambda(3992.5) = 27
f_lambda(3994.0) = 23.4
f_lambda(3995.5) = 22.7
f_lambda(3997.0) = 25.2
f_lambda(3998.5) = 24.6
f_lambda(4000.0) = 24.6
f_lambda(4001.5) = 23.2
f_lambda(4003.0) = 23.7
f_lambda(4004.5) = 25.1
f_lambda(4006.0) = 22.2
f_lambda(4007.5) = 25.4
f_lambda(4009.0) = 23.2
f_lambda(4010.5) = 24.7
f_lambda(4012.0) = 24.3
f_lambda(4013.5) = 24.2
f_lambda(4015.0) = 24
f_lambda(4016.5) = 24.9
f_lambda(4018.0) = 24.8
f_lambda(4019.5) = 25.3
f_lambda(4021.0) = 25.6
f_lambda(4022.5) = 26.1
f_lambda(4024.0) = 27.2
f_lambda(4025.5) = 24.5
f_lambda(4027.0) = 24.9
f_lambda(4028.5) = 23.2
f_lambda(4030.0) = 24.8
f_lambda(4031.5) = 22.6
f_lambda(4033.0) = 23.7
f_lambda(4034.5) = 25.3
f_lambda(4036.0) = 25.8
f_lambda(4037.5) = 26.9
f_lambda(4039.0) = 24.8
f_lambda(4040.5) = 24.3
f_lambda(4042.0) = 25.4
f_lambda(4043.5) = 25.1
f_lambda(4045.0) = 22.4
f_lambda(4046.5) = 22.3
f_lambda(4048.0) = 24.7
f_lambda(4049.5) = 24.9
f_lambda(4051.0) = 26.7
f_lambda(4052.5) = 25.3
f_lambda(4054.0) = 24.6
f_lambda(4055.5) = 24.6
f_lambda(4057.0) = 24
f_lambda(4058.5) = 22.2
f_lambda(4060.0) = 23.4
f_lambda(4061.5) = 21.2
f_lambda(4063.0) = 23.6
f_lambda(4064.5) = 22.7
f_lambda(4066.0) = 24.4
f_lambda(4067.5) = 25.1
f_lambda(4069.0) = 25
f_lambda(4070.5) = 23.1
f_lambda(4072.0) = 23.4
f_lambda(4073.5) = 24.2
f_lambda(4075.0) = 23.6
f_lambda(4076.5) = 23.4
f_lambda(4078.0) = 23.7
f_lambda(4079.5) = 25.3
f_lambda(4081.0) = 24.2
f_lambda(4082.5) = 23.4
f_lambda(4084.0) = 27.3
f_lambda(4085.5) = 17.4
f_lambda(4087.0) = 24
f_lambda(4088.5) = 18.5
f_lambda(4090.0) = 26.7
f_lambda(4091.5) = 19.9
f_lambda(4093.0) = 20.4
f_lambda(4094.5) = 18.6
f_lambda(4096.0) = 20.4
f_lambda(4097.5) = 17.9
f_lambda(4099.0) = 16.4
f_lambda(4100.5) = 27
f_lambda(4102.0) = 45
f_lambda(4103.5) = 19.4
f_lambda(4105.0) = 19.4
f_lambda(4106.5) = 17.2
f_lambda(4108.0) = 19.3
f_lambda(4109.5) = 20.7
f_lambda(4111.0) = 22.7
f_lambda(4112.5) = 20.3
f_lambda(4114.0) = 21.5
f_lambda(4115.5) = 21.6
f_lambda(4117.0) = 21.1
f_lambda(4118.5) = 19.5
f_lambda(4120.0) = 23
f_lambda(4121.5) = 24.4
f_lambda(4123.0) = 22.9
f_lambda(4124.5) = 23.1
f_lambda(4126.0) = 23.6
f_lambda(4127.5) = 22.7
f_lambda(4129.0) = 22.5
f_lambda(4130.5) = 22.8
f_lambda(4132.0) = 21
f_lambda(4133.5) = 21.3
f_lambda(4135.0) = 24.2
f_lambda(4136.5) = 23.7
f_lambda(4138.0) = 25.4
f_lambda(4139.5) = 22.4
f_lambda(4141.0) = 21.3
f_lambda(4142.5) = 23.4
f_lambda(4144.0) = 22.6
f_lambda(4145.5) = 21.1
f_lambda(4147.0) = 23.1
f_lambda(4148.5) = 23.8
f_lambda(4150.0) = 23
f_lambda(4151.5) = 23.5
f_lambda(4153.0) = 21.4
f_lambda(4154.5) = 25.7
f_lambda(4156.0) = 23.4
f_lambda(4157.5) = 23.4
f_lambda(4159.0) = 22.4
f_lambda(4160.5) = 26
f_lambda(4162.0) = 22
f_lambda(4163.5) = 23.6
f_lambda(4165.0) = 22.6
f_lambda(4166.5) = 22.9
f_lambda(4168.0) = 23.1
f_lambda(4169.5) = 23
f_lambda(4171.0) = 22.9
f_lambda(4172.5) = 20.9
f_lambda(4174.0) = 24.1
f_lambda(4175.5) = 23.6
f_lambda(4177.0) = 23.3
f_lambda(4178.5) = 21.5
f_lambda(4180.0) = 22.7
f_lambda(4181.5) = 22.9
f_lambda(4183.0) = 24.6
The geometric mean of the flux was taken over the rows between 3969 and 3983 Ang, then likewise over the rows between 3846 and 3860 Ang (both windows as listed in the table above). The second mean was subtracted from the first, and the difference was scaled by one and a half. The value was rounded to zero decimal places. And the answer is -6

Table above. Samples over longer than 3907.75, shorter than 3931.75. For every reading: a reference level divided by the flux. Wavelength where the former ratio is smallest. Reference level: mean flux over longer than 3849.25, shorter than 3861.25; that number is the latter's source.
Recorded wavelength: 3920.5 Ang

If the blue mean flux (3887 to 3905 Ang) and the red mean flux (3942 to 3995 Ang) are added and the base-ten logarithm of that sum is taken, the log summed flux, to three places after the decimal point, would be 1.658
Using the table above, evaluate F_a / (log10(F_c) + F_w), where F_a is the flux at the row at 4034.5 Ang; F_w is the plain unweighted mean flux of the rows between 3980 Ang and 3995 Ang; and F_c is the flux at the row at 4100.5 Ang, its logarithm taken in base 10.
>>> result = 1.01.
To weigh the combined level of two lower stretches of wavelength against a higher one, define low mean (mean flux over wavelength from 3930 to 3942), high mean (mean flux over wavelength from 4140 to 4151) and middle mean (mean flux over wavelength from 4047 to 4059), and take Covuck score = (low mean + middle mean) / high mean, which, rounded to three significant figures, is 1.99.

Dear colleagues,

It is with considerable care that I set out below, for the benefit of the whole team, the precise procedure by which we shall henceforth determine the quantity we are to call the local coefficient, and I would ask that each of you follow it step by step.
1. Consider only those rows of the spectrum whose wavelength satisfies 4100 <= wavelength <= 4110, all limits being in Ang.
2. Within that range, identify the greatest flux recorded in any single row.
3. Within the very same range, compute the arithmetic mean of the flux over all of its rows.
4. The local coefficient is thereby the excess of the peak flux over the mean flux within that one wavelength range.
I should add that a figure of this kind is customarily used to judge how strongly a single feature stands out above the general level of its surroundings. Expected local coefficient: 21.0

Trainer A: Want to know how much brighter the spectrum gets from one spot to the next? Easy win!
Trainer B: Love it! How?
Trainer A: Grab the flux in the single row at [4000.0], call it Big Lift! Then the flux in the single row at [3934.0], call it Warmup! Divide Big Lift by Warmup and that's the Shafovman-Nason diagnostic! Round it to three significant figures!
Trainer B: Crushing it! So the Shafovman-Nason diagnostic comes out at 1.49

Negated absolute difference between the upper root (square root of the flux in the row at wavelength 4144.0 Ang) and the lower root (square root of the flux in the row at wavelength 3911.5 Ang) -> -0.33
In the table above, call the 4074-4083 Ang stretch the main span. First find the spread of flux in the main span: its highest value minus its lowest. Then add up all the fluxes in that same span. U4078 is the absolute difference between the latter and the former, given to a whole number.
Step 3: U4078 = 142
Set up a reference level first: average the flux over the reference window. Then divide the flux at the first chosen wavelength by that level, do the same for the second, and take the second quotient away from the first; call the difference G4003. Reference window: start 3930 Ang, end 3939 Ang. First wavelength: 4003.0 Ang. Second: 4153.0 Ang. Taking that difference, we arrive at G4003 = 0.12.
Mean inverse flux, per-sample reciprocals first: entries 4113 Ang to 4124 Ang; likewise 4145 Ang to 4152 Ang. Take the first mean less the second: 0.002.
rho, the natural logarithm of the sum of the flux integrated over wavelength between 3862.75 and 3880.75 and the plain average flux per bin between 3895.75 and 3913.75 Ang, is 6.16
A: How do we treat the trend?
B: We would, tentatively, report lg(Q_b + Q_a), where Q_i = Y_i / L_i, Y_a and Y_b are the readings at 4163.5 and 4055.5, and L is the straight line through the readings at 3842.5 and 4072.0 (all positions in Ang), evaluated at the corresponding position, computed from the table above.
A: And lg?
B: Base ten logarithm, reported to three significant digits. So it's 0.301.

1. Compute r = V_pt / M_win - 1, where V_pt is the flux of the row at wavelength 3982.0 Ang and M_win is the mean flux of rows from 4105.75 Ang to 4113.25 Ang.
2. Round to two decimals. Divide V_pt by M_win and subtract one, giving 0.09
